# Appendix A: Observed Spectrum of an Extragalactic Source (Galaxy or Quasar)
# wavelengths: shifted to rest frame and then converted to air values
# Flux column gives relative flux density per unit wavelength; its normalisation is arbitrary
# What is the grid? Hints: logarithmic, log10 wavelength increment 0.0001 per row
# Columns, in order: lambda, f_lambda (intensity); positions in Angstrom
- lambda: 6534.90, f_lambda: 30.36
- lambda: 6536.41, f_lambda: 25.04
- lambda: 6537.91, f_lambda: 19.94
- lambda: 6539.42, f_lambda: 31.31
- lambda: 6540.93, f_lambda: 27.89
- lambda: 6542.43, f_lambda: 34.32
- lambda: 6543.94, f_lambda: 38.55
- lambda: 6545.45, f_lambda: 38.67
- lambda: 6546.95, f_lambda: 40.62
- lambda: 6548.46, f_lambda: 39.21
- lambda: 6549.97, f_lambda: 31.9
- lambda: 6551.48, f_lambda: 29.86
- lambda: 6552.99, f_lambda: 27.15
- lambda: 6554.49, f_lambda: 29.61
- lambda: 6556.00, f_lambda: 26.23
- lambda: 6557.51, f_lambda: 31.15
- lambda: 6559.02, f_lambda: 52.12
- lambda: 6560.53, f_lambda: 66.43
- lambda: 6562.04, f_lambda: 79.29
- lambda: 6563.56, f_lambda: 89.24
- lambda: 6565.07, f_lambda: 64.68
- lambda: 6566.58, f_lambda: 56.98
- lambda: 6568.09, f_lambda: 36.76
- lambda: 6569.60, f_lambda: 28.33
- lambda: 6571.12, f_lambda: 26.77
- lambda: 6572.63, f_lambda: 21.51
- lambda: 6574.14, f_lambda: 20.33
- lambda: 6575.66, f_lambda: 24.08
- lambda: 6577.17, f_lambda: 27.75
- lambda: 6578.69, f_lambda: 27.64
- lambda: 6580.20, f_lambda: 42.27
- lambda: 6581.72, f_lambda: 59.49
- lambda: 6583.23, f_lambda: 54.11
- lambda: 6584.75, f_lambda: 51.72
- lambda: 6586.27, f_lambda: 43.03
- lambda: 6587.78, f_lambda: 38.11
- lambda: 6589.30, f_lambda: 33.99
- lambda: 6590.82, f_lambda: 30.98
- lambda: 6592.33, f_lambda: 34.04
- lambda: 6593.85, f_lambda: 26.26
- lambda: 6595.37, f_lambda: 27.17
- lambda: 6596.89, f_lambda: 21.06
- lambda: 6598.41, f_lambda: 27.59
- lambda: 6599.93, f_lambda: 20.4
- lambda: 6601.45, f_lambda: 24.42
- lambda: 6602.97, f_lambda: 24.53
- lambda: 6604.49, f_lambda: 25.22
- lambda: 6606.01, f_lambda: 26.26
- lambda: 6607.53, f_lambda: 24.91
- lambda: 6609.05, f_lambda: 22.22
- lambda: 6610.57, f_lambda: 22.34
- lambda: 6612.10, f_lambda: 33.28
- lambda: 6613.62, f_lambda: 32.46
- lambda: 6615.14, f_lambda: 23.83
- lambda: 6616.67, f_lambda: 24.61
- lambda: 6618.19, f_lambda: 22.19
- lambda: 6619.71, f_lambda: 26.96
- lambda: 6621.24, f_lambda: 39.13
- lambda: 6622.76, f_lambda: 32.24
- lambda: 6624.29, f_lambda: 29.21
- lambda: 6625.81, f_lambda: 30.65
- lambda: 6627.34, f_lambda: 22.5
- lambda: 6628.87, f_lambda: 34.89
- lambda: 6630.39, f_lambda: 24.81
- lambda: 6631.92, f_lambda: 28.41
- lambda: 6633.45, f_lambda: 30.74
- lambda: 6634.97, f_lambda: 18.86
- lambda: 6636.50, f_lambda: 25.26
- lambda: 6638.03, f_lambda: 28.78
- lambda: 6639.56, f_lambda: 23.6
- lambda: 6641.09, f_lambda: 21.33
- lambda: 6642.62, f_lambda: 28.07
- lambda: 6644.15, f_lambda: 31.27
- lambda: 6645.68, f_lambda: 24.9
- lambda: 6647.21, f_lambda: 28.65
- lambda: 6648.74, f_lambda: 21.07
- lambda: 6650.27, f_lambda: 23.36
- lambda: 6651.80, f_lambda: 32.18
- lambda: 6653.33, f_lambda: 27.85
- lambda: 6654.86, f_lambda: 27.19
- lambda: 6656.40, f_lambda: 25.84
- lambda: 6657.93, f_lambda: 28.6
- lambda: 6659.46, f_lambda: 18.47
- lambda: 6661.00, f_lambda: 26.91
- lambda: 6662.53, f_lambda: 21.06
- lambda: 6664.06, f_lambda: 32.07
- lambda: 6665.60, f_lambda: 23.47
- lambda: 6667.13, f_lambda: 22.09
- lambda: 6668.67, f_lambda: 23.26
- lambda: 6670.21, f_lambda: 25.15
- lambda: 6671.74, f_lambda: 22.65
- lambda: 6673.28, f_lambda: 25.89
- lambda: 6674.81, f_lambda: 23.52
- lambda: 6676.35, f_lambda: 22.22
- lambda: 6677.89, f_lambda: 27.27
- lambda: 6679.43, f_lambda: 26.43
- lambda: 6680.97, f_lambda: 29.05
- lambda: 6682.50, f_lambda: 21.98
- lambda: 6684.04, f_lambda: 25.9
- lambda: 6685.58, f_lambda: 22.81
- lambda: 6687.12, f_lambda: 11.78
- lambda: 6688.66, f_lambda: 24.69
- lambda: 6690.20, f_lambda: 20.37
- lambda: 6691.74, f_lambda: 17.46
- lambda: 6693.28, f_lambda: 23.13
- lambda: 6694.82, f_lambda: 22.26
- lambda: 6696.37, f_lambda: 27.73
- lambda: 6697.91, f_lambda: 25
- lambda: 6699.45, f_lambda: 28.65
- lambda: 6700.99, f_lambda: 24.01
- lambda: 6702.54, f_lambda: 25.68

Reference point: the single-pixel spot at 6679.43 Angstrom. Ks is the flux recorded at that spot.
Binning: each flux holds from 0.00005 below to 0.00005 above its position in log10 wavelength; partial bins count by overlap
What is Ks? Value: 26.43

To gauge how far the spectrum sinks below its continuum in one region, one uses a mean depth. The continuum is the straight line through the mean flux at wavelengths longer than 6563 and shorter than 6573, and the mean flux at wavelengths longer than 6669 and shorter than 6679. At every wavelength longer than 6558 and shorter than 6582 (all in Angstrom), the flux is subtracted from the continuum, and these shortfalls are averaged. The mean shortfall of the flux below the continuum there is 1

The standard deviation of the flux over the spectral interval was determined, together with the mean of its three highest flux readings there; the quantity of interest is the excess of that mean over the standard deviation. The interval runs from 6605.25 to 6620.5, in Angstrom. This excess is 27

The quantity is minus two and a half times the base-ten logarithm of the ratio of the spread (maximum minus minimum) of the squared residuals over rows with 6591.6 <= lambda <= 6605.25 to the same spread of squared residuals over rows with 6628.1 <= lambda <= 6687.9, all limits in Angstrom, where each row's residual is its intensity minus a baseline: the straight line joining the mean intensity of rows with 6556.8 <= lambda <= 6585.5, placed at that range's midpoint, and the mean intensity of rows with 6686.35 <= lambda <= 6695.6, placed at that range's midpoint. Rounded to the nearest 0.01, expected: -0.66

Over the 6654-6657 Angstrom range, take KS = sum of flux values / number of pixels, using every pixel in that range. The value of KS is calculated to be 27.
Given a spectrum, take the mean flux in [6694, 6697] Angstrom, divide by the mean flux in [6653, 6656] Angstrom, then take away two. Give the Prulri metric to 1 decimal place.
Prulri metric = -1.1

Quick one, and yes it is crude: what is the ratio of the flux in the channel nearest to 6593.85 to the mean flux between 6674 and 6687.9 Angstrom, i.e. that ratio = 1.12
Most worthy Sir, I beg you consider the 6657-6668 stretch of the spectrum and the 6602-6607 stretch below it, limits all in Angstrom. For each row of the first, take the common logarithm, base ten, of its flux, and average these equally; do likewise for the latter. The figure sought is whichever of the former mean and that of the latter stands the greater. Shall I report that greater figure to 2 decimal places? 1.40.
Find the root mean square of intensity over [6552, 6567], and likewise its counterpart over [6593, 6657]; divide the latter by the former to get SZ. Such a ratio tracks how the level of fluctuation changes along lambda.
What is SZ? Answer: 0.48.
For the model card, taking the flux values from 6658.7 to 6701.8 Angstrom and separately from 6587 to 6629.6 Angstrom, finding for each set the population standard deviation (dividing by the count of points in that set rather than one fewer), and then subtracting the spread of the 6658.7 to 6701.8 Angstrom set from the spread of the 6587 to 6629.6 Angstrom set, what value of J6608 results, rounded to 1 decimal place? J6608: 1.3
